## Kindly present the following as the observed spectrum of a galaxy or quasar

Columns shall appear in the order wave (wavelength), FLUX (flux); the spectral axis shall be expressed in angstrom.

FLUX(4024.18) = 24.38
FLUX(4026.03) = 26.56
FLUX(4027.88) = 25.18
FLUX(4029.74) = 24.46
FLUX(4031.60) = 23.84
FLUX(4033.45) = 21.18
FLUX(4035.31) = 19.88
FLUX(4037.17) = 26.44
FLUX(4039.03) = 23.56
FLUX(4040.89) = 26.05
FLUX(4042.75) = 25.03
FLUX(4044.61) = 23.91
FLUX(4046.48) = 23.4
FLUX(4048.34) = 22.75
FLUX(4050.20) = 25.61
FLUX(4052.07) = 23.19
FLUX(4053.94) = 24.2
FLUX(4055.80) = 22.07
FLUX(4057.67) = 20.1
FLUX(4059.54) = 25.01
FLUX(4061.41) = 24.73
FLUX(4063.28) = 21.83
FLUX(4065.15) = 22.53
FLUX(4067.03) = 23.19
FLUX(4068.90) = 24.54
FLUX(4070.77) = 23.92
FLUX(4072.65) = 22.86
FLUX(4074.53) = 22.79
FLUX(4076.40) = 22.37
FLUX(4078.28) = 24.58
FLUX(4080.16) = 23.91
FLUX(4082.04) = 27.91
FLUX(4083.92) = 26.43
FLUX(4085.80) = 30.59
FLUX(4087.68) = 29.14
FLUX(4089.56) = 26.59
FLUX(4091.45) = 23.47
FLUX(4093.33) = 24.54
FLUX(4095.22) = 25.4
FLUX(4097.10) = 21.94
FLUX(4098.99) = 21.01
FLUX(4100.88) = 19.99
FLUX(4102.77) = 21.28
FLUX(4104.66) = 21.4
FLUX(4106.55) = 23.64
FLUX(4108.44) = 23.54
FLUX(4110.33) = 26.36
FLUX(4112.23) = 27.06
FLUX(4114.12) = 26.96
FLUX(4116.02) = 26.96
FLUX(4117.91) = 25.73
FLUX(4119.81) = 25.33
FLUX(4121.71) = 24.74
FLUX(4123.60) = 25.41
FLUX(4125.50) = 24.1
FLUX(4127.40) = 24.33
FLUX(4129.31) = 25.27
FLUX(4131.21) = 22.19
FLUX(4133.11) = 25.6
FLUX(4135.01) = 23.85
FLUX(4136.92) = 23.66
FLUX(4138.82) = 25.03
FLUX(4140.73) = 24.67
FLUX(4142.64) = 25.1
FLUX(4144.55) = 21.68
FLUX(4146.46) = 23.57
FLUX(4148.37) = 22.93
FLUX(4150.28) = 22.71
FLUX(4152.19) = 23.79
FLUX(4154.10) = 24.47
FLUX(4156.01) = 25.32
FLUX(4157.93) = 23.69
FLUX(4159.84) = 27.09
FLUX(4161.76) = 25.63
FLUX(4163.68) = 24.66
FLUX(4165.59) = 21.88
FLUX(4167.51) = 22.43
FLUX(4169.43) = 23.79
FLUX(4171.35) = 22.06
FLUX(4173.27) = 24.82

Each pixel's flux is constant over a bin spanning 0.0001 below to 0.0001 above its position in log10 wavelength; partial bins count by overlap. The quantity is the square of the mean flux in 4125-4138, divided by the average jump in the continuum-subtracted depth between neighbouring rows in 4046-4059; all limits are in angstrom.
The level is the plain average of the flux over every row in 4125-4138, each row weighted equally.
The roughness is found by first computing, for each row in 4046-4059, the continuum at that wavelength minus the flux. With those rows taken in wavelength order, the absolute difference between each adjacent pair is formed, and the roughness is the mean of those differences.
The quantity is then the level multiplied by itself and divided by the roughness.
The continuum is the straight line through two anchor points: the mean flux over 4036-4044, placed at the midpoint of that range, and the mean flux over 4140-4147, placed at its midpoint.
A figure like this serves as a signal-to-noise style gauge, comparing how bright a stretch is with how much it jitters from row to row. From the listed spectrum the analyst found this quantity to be 318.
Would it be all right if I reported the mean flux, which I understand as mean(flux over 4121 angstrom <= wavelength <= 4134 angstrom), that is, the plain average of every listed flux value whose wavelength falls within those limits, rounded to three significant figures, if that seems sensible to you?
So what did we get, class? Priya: 24.5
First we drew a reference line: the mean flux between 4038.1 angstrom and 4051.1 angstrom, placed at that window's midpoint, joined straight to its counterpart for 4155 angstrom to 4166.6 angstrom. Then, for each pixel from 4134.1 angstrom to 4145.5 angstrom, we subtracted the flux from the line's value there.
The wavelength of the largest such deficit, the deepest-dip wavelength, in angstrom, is 4144.55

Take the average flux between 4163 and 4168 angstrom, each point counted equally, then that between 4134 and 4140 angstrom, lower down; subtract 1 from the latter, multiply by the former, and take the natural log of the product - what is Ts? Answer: 6.28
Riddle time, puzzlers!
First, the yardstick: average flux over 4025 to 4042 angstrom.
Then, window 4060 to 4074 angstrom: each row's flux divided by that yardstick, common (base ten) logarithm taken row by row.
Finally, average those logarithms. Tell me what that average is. -0.014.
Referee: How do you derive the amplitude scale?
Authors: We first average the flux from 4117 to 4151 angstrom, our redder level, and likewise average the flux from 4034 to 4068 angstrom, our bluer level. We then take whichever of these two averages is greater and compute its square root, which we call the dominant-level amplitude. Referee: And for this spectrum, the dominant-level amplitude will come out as 4.921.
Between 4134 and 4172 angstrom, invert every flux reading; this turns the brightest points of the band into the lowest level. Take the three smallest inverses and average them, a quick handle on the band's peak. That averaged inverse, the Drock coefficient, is 0.0385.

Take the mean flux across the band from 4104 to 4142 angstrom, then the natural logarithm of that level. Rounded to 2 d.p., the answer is 3.21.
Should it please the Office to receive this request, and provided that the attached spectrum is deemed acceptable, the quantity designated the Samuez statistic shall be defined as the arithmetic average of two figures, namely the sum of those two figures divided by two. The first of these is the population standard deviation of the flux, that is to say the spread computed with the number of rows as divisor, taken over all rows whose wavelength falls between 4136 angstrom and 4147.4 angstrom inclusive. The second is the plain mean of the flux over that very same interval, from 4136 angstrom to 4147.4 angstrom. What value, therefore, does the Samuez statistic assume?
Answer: 12.6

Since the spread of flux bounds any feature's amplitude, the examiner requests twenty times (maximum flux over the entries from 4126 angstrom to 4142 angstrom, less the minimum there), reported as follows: 68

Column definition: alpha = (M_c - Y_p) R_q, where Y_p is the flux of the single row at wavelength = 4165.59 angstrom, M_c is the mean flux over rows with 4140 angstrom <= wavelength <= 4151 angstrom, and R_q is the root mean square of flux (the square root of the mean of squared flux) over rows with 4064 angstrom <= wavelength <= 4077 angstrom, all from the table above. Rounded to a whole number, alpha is 36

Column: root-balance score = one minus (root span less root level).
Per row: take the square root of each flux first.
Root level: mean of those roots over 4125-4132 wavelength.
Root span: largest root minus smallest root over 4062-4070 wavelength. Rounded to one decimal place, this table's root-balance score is 5.6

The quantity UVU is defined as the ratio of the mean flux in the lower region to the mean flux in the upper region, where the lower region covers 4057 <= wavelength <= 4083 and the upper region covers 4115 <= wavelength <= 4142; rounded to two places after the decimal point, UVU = 0.95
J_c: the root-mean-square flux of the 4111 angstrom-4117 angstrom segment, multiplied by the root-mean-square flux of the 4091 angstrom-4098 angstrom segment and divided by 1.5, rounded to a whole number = 430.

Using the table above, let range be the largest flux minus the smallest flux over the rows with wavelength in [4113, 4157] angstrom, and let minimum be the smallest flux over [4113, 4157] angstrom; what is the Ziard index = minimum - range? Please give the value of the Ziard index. 16.4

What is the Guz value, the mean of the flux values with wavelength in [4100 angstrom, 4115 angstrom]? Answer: 23.8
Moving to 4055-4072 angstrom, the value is 23.1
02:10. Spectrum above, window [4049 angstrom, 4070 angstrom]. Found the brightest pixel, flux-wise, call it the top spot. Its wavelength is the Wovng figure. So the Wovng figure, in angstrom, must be 4050.20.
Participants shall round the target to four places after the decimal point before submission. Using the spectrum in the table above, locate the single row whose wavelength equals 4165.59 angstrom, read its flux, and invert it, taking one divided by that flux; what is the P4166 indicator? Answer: 0.0457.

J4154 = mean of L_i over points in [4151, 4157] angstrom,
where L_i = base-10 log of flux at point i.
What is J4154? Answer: 1.389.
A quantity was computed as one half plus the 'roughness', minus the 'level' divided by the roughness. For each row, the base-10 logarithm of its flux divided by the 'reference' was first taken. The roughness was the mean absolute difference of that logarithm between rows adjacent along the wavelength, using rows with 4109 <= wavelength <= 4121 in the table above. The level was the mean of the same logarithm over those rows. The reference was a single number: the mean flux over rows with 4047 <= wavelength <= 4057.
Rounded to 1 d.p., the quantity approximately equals -5.6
